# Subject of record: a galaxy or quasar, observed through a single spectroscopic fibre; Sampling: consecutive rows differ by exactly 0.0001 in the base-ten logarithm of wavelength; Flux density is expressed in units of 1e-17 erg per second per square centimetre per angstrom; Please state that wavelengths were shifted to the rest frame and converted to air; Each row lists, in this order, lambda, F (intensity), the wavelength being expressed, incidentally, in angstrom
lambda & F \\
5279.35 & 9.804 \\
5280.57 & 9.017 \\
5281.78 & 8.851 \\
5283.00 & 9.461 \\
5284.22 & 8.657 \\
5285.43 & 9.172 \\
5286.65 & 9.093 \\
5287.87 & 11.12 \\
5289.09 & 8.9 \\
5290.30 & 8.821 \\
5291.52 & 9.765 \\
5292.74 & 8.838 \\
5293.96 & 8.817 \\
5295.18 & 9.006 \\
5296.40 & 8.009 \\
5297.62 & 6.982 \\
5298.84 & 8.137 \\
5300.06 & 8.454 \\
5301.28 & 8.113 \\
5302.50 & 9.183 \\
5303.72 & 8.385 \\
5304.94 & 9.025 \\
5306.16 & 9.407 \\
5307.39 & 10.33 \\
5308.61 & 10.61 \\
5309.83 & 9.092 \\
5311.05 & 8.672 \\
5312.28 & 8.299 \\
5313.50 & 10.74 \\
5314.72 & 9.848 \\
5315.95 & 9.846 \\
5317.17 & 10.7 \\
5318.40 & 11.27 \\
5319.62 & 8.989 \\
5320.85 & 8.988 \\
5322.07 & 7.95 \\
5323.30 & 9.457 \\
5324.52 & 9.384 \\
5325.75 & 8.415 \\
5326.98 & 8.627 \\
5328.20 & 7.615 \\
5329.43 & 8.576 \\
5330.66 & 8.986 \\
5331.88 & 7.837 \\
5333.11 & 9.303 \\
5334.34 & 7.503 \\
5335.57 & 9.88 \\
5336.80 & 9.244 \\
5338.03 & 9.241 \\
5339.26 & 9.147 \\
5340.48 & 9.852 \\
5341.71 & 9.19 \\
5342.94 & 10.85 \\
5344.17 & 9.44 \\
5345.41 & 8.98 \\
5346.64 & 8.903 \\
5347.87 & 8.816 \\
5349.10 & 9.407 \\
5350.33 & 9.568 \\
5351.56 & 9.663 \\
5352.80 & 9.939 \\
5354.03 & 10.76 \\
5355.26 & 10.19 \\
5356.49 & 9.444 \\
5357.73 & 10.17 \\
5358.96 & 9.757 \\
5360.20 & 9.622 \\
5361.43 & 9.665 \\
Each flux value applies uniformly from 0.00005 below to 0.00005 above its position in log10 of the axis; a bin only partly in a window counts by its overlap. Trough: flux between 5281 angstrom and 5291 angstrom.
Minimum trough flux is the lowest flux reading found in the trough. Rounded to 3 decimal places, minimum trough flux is 8.657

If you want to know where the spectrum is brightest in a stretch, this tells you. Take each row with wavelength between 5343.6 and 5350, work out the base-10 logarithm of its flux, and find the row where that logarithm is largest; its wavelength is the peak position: 5344.17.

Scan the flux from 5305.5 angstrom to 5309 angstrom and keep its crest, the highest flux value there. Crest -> 10.61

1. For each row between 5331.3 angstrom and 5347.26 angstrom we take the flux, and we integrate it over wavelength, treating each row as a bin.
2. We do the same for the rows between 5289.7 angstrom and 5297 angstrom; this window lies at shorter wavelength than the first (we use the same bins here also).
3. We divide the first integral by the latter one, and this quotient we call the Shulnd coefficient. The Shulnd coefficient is 2.3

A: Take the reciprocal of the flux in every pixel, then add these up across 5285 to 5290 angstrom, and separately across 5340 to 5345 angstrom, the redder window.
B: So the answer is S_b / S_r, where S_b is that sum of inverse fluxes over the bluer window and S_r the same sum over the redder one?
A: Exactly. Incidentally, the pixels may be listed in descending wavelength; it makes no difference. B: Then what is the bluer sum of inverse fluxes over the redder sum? 1.032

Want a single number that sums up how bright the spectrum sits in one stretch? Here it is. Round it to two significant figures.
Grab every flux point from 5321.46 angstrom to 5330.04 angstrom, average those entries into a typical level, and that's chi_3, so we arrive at 8.6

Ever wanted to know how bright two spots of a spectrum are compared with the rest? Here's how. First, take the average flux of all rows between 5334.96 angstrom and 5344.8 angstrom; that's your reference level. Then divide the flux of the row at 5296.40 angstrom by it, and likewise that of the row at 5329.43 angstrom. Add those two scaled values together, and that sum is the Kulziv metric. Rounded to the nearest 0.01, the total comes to 1.73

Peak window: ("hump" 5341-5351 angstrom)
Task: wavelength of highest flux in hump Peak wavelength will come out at 5342.94 angstrom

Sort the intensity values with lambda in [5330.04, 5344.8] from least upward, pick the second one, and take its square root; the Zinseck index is 2.80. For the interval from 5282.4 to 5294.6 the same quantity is 2.97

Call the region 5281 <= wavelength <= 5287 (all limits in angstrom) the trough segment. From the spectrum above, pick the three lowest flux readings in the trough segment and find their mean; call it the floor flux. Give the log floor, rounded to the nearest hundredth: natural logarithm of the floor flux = 2.18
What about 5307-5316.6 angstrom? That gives 2.16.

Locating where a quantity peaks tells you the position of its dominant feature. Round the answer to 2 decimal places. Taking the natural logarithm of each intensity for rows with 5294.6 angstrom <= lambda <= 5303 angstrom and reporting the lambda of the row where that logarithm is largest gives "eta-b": 5302.50 angstrom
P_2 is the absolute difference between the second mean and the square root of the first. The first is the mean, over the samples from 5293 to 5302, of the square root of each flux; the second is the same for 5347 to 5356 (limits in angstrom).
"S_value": 1.43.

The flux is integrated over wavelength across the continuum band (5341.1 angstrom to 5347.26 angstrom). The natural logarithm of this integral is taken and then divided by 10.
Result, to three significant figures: 0.407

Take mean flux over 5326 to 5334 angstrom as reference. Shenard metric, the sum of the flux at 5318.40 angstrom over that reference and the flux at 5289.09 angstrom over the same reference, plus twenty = 22.4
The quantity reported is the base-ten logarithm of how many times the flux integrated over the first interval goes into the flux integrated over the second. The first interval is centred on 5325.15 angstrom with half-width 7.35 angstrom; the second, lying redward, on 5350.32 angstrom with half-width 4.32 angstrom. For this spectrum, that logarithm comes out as -0.20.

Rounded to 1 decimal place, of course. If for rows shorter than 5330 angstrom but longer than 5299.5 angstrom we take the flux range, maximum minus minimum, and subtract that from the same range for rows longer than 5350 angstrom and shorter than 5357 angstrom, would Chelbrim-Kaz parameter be -2.3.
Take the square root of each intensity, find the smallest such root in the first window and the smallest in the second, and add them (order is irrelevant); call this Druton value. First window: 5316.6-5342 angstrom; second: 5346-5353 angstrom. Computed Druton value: 5.71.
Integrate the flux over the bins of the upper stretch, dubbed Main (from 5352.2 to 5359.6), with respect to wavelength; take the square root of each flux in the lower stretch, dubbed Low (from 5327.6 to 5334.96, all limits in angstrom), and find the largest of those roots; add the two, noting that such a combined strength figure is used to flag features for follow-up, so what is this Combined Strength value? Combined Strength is 77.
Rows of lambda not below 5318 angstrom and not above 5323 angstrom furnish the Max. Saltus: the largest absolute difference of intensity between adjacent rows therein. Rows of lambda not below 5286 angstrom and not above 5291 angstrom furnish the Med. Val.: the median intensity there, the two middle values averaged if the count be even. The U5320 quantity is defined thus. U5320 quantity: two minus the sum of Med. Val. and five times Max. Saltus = -18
